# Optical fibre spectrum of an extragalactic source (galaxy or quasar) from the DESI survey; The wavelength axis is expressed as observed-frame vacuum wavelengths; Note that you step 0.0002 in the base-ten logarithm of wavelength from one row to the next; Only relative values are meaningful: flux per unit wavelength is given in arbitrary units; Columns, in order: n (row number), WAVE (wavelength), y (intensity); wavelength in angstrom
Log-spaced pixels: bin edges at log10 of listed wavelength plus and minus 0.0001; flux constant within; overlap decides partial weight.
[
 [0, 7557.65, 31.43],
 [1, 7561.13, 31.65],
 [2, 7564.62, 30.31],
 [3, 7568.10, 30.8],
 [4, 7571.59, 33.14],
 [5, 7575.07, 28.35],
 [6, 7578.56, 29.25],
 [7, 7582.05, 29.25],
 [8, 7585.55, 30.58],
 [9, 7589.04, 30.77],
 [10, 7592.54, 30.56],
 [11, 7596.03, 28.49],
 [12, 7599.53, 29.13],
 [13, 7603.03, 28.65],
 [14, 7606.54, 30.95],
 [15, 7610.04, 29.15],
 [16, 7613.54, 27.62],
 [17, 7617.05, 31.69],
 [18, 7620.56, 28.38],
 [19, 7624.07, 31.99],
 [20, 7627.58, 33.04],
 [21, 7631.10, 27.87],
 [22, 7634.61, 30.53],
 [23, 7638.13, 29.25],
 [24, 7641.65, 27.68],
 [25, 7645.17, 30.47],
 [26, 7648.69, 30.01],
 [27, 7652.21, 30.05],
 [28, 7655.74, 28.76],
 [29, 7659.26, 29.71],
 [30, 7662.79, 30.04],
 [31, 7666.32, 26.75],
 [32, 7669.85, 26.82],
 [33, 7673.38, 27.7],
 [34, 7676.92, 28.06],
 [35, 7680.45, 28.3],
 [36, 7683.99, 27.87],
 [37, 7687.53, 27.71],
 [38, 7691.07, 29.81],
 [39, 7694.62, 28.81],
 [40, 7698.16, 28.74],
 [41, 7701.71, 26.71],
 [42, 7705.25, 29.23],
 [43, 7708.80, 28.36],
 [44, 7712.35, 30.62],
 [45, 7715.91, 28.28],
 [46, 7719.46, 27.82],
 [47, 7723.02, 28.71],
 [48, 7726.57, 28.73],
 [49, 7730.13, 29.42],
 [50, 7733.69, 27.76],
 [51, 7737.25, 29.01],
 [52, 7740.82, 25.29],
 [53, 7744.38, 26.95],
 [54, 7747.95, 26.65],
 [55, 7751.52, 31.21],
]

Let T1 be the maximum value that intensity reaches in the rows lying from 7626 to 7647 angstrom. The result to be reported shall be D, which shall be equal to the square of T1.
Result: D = 1092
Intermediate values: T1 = 33.04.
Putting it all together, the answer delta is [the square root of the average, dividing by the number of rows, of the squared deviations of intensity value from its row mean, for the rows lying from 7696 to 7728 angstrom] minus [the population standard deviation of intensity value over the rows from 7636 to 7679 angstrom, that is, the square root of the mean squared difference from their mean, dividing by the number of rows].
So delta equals -0.28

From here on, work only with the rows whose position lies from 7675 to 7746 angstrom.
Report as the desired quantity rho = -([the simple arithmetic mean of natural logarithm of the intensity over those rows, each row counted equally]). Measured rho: -3.34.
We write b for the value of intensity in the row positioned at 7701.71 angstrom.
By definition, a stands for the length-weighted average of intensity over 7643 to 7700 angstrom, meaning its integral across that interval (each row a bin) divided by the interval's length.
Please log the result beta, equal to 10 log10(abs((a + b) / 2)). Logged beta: 14.4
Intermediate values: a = 28.7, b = 26.71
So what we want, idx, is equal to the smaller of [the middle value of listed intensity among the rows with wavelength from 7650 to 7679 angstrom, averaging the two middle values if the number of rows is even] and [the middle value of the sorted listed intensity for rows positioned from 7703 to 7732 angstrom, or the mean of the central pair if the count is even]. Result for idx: 28.4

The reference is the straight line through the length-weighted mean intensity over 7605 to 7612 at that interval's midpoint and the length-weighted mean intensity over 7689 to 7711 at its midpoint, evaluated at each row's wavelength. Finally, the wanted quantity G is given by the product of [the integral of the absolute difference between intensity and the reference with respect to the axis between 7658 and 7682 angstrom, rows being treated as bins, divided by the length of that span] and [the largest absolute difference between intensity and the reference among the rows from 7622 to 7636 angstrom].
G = 4.3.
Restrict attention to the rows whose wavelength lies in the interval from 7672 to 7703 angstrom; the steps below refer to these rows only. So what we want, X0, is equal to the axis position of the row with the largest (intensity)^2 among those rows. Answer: 7691.07 angstrom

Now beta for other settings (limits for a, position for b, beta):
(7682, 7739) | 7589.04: 14.7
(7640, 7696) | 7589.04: 14.7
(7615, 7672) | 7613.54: 14.6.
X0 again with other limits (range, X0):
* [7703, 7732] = 7712.35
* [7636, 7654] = 7645.17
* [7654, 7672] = 7662.79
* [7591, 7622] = 7617.05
